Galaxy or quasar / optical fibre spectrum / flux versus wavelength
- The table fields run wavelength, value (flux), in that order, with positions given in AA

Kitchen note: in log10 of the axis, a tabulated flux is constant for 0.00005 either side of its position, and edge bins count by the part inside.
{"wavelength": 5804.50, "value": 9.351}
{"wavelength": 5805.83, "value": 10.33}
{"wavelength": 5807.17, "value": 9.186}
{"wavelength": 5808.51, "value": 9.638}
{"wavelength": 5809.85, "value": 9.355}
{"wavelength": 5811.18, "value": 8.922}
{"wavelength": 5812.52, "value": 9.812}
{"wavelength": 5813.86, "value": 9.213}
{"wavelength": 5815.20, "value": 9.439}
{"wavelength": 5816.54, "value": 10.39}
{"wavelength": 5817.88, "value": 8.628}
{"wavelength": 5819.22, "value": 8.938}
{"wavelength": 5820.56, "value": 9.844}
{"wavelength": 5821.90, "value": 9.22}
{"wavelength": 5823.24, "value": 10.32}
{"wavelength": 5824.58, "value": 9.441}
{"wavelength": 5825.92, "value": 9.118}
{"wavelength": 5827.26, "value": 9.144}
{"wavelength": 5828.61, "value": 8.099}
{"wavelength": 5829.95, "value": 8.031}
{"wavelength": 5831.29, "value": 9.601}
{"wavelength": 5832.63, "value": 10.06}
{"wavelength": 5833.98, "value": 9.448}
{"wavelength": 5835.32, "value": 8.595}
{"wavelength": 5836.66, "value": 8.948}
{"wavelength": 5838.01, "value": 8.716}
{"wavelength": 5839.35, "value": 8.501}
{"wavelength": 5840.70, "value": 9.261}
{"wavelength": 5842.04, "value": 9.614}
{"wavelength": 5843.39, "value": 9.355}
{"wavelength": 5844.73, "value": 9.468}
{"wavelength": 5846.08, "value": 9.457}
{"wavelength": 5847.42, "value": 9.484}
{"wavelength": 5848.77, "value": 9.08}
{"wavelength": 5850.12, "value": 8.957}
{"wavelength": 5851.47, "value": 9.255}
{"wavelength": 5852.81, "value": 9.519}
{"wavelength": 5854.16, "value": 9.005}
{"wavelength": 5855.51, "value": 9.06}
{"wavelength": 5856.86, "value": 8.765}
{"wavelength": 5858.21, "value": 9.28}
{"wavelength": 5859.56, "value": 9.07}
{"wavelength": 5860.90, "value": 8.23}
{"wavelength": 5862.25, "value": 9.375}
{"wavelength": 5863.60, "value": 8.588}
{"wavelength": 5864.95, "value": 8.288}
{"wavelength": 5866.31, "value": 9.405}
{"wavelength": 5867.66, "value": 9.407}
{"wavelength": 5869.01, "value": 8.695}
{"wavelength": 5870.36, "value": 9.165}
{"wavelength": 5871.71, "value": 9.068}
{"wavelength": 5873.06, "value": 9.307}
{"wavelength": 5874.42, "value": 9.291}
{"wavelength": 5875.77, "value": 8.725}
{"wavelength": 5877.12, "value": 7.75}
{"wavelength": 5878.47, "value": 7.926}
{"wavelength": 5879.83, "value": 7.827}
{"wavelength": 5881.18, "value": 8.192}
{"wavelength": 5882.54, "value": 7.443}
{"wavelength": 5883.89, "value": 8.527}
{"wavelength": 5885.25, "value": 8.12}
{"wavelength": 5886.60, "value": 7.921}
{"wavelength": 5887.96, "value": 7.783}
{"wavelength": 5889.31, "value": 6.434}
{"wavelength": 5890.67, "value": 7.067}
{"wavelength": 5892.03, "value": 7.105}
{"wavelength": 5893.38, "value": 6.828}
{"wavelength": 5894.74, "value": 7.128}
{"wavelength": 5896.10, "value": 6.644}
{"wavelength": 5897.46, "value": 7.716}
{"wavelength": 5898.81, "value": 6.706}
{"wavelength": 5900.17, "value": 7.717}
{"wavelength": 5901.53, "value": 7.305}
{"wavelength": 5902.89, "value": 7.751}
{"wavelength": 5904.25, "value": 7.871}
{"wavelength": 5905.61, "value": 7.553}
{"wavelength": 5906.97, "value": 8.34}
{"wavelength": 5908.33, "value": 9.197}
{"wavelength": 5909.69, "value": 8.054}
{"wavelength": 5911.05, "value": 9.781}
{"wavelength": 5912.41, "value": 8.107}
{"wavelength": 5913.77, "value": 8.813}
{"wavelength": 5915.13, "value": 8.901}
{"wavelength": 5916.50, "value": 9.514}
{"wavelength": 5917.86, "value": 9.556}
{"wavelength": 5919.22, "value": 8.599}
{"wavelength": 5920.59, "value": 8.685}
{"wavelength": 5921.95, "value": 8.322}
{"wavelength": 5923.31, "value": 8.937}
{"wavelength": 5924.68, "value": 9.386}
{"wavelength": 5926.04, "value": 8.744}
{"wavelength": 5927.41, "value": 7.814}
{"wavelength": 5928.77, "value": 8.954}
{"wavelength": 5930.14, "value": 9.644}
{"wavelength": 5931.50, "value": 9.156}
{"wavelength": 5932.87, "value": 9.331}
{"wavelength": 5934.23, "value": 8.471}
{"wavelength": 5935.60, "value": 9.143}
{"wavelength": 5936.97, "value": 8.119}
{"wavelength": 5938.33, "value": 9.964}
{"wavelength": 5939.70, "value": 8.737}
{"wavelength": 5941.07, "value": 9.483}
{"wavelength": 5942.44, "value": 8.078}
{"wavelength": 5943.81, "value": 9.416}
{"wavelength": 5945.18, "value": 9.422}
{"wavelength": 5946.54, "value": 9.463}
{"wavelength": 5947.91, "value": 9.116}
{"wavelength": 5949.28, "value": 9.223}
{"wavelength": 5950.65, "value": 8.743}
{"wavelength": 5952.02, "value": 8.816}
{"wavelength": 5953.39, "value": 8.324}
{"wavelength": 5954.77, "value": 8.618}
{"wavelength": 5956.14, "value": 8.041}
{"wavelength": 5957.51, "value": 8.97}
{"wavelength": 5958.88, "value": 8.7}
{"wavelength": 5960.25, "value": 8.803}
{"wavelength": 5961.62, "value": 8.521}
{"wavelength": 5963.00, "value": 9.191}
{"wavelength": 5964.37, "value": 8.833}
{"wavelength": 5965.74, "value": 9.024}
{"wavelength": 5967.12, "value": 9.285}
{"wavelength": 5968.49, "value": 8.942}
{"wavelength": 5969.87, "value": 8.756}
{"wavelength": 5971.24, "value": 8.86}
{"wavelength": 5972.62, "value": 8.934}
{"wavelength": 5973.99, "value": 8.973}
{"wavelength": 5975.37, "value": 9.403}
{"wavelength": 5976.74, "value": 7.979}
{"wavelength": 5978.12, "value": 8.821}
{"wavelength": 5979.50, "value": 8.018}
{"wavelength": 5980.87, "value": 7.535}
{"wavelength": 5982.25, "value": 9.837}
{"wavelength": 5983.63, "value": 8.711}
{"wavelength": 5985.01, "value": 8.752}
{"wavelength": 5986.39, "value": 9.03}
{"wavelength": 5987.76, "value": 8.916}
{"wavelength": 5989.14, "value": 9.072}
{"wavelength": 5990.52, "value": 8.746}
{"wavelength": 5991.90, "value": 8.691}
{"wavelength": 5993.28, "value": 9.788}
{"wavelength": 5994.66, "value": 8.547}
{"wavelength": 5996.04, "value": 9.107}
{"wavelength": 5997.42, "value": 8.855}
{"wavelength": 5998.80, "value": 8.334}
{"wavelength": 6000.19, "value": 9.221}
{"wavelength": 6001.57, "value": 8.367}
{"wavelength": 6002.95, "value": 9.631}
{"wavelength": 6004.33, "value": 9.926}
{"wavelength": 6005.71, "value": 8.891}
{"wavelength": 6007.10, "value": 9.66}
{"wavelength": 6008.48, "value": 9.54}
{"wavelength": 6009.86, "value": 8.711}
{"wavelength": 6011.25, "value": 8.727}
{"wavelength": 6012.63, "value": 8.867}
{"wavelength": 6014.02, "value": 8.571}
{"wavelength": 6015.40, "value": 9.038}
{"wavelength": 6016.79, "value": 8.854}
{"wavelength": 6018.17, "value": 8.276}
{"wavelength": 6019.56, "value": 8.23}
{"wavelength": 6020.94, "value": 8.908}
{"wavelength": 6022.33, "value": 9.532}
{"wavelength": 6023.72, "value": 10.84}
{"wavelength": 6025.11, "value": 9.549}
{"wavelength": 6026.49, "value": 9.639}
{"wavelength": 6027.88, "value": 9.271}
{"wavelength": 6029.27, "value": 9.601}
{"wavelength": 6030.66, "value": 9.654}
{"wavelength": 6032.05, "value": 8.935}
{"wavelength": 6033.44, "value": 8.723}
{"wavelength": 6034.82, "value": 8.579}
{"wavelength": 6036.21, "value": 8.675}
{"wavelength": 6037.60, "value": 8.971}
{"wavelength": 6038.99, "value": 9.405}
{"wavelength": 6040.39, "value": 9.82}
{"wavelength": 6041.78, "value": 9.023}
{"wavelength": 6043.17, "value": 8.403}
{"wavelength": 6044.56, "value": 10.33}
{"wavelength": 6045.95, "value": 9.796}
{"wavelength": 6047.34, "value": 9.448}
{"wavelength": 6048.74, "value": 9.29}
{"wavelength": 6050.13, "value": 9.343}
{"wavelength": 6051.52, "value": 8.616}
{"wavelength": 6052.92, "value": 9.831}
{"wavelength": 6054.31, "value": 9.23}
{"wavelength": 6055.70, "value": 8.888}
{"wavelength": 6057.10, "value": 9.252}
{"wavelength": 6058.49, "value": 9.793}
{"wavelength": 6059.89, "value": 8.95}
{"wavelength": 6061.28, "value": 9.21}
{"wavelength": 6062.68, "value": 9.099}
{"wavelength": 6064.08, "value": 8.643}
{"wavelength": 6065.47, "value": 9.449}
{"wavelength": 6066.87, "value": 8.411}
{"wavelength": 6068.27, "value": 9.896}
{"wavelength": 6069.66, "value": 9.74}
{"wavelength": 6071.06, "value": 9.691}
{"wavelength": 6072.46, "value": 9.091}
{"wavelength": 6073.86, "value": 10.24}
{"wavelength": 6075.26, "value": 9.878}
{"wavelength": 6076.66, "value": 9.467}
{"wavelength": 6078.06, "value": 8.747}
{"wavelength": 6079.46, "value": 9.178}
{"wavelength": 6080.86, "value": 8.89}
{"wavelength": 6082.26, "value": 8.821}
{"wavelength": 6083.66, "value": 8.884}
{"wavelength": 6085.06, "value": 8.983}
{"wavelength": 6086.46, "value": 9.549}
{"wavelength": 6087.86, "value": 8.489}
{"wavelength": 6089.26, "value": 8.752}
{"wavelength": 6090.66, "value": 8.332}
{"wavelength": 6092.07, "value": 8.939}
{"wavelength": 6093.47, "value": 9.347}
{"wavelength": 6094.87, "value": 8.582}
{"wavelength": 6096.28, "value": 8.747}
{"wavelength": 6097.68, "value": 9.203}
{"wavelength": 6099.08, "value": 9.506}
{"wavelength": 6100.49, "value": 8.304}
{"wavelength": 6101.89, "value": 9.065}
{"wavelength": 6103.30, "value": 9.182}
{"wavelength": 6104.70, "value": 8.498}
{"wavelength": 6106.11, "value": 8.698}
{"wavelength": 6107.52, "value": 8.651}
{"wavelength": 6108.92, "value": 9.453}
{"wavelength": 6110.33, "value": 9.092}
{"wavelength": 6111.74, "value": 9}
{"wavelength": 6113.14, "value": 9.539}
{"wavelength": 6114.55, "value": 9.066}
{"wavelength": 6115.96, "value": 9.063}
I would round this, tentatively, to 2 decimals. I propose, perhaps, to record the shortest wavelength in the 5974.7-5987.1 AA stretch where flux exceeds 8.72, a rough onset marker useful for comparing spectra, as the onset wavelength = 5975.37 AA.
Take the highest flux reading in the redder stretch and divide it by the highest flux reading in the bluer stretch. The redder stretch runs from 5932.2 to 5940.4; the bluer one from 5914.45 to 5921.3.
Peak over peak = 1.04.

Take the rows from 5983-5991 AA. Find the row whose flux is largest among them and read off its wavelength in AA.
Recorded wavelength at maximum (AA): 5989.14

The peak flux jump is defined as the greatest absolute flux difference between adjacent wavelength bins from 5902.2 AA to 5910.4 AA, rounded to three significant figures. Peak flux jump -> 1.14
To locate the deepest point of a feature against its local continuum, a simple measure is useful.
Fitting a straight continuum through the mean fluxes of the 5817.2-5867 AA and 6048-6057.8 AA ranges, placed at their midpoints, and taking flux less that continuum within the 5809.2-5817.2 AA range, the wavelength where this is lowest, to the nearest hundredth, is 5811.18 AA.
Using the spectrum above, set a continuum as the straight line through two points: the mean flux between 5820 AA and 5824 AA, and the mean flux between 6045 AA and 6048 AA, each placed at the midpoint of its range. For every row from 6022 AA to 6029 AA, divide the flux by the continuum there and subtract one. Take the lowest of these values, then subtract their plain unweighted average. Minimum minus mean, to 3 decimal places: -0.051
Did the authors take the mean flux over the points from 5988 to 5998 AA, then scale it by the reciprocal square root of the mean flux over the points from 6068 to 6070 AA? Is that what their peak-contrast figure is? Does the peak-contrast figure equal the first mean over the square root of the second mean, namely 2.86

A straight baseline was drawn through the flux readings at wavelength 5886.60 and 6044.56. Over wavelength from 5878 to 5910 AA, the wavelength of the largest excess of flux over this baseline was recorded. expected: 5908.33 AA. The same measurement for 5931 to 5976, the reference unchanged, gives 5938.33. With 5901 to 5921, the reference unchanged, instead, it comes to 5911.05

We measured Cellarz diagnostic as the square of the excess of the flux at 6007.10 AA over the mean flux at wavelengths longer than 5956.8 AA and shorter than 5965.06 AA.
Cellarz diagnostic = 0.7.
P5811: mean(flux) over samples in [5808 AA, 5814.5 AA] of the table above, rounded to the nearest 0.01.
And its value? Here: 9.39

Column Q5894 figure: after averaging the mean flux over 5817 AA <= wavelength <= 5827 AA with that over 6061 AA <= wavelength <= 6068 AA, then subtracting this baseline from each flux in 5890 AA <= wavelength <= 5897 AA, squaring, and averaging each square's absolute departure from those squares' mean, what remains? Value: 0.8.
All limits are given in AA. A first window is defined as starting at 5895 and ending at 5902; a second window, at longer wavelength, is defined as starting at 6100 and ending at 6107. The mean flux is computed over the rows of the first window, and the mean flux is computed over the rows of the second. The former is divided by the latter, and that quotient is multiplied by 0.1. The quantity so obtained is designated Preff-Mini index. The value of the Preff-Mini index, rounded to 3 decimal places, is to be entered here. 0.082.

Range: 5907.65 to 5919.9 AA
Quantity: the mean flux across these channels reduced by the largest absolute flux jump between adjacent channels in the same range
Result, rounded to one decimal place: 7.2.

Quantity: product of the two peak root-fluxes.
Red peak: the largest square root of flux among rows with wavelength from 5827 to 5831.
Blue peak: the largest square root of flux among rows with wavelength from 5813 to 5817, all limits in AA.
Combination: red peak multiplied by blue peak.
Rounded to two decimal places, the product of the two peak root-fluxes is 9.75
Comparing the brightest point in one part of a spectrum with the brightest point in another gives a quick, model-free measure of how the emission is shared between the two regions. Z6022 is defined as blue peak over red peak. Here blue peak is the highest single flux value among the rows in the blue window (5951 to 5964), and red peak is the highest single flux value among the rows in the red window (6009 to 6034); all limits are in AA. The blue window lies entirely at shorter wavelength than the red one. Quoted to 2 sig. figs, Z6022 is 0.85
